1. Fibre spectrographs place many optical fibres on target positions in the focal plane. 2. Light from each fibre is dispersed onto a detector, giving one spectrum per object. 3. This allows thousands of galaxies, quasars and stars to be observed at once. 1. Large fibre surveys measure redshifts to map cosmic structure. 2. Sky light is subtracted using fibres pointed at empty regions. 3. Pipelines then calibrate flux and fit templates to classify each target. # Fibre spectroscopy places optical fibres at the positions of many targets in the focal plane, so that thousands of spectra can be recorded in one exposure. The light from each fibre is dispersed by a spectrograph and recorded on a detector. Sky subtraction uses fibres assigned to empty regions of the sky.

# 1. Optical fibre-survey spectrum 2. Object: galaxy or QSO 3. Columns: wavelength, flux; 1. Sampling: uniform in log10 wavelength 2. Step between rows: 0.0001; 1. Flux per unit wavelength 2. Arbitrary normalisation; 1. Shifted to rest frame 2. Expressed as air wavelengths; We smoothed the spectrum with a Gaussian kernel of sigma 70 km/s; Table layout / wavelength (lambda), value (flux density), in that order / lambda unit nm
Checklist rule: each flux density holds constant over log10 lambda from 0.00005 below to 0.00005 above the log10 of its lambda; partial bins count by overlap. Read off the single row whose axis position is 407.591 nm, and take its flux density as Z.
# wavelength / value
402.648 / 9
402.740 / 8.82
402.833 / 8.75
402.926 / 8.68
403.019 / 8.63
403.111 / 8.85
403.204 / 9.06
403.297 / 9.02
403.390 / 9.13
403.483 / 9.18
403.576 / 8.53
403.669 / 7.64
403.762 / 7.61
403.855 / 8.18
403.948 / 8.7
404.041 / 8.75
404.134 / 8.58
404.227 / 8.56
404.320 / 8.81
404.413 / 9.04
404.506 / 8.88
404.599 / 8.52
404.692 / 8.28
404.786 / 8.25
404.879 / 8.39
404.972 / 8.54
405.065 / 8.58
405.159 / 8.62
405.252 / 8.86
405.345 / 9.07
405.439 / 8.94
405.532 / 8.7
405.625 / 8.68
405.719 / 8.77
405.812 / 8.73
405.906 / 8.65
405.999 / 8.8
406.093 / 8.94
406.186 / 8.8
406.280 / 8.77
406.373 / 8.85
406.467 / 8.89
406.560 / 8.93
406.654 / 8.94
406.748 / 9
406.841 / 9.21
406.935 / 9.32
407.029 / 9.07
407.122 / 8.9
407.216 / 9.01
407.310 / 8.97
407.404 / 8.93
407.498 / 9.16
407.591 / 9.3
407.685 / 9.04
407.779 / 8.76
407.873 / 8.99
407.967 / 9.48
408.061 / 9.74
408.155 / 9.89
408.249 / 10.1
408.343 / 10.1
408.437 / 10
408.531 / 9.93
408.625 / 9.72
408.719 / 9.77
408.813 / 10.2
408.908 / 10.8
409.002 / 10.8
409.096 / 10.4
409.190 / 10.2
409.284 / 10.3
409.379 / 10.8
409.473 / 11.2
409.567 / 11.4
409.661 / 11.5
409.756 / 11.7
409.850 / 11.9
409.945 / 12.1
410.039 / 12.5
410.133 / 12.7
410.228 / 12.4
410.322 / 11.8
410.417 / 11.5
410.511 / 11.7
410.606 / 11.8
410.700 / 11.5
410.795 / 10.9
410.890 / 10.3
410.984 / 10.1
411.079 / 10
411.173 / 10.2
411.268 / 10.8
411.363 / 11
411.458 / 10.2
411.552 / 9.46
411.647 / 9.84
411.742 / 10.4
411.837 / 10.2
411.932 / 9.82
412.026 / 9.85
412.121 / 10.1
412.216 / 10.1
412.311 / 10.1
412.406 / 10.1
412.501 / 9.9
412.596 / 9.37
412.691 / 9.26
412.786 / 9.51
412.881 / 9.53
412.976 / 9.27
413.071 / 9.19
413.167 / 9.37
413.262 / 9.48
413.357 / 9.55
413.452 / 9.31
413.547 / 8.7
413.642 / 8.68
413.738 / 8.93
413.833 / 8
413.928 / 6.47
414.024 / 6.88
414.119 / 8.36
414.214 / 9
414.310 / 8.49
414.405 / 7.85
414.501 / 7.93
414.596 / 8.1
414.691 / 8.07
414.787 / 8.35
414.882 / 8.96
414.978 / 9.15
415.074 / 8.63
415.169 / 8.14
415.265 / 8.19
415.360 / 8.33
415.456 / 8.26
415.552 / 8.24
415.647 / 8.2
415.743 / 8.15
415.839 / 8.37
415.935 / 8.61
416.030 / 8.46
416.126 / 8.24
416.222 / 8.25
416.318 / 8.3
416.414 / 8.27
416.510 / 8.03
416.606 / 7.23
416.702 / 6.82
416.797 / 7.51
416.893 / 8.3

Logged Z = 9.3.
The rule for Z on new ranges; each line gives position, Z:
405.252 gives 8.86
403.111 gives 8.85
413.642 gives 8.68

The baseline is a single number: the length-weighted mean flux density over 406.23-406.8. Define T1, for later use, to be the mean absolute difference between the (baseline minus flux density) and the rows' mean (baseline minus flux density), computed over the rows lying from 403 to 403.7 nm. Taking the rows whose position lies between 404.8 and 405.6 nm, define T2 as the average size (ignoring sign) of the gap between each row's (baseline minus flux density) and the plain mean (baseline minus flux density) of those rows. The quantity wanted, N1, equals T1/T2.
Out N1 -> 2.0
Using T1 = 0.37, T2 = 0.18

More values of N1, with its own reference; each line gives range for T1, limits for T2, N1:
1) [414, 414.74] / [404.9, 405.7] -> 2.6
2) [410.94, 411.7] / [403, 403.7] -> 1.0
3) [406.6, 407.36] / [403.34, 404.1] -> 0.2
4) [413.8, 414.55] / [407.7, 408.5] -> 1.4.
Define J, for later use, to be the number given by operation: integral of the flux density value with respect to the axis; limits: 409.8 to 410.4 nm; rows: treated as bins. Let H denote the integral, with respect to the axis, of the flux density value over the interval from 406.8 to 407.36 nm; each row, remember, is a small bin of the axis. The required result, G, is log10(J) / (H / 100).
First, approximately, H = 5.1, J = 7.3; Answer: 17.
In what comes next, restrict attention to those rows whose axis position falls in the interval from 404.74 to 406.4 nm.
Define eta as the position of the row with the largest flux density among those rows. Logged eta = 405.345 nm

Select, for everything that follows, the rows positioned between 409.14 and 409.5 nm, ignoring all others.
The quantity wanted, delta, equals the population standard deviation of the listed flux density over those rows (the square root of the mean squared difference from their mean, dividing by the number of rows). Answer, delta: 0.40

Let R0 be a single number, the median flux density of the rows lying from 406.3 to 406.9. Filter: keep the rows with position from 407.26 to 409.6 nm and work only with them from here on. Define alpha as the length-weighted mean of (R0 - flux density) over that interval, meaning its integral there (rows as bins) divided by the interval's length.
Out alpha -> -1.0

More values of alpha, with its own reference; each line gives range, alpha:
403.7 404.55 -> 0.4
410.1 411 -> -2.6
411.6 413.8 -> -0.6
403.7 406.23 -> 0.3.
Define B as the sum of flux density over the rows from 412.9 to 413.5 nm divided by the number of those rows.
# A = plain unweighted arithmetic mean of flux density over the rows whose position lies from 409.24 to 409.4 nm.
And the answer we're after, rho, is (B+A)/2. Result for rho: 10.0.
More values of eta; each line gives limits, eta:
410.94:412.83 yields 411.363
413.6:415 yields 414.978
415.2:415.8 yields 415.360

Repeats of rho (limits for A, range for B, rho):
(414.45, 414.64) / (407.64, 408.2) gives 8.7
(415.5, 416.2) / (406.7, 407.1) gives 8.7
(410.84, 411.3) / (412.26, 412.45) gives 10.2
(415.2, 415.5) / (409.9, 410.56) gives 10.2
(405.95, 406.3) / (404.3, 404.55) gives 8.9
